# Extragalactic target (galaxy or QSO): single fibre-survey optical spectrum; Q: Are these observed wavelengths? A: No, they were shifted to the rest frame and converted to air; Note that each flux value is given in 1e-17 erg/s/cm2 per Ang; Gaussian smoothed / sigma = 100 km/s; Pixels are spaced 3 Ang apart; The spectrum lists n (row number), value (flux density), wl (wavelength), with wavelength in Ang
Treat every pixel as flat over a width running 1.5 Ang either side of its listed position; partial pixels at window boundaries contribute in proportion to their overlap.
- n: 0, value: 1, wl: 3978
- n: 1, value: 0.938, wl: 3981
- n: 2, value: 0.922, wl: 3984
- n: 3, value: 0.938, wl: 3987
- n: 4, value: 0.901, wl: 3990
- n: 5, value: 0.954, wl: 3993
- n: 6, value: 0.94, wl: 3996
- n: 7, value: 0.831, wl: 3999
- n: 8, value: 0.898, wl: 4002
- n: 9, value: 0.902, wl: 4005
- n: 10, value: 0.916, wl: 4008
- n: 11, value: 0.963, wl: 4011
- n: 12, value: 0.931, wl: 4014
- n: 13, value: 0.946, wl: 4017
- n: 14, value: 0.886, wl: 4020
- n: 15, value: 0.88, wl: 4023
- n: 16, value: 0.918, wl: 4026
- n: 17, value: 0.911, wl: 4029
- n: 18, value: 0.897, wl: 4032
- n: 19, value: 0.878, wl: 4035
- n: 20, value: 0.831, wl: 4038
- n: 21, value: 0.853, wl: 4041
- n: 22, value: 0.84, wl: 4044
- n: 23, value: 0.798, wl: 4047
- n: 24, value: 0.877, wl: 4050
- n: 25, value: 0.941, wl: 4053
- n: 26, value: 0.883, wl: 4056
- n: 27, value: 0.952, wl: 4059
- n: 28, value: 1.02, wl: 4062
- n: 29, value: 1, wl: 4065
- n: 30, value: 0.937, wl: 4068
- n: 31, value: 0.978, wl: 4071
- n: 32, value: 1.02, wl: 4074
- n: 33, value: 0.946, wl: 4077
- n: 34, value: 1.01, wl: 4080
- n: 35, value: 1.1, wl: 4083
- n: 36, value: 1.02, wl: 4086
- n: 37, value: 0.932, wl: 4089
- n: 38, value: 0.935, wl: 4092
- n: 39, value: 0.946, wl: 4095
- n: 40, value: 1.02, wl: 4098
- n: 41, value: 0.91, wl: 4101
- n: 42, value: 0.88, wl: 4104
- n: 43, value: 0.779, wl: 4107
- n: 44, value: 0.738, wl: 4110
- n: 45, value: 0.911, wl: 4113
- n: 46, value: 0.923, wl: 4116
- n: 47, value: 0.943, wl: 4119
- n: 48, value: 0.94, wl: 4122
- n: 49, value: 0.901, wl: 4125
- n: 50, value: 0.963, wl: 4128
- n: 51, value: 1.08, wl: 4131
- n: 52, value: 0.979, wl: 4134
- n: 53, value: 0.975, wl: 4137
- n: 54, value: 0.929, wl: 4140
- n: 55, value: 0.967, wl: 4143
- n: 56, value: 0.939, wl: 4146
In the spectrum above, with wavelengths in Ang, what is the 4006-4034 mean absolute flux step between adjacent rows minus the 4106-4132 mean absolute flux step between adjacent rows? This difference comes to -0.031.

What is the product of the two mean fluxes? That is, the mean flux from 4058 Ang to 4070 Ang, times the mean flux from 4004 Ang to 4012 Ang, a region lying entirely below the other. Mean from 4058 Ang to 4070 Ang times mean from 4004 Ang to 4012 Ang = 0.906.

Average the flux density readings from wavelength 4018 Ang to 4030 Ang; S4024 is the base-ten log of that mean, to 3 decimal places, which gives -0.046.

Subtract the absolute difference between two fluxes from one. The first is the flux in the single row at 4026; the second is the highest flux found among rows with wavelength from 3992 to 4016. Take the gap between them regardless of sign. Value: 0.955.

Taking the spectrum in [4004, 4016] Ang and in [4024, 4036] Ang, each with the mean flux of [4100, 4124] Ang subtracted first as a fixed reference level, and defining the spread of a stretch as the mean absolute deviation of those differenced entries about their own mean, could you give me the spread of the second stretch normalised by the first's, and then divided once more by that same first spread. 37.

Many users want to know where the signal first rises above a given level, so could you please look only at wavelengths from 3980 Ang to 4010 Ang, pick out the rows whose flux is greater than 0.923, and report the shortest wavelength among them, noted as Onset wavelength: 3981 Ang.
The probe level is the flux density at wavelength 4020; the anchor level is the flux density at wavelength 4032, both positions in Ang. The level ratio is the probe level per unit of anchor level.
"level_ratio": 0.99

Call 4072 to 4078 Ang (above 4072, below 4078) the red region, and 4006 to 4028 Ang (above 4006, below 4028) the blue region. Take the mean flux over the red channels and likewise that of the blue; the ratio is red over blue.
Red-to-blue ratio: 1.07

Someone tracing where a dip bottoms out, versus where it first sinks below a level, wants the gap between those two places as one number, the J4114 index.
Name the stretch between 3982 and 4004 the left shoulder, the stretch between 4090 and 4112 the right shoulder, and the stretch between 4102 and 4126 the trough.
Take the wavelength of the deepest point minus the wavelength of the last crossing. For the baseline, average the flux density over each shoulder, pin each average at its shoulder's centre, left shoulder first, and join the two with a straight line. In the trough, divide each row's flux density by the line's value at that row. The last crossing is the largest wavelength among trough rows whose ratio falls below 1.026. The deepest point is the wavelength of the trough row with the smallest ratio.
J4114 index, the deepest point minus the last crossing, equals -15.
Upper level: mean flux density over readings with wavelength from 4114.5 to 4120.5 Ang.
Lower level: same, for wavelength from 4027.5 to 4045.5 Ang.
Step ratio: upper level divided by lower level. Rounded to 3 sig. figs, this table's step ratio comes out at 1.07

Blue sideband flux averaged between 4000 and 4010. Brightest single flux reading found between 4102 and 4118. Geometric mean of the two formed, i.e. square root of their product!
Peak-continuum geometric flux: 0.914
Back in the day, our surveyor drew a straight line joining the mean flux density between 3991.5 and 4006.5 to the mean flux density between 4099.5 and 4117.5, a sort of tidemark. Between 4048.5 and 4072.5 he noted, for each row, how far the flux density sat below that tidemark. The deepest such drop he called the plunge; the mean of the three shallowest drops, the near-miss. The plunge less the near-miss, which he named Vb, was 0.13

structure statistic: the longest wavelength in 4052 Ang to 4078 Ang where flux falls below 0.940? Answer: 4068 Ang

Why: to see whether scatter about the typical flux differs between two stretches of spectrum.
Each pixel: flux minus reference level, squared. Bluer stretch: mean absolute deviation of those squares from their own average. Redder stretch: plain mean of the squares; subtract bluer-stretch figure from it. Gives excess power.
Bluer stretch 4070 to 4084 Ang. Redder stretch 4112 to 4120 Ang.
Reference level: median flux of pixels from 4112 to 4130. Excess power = -0.008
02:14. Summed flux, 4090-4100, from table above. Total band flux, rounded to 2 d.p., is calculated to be 2.90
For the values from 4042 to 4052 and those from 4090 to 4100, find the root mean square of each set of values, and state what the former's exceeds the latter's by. -0.13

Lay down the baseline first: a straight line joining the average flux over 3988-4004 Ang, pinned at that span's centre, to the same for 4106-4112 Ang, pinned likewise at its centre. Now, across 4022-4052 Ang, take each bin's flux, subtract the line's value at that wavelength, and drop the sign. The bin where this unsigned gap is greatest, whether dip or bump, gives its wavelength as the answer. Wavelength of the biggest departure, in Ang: 4026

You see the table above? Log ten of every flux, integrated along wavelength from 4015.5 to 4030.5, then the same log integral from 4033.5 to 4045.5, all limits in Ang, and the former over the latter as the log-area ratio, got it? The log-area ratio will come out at 0.7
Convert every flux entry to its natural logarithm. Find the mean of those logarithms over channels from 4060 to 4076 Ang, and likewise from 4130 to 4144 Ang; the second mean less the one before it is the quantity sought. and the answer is -0.01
